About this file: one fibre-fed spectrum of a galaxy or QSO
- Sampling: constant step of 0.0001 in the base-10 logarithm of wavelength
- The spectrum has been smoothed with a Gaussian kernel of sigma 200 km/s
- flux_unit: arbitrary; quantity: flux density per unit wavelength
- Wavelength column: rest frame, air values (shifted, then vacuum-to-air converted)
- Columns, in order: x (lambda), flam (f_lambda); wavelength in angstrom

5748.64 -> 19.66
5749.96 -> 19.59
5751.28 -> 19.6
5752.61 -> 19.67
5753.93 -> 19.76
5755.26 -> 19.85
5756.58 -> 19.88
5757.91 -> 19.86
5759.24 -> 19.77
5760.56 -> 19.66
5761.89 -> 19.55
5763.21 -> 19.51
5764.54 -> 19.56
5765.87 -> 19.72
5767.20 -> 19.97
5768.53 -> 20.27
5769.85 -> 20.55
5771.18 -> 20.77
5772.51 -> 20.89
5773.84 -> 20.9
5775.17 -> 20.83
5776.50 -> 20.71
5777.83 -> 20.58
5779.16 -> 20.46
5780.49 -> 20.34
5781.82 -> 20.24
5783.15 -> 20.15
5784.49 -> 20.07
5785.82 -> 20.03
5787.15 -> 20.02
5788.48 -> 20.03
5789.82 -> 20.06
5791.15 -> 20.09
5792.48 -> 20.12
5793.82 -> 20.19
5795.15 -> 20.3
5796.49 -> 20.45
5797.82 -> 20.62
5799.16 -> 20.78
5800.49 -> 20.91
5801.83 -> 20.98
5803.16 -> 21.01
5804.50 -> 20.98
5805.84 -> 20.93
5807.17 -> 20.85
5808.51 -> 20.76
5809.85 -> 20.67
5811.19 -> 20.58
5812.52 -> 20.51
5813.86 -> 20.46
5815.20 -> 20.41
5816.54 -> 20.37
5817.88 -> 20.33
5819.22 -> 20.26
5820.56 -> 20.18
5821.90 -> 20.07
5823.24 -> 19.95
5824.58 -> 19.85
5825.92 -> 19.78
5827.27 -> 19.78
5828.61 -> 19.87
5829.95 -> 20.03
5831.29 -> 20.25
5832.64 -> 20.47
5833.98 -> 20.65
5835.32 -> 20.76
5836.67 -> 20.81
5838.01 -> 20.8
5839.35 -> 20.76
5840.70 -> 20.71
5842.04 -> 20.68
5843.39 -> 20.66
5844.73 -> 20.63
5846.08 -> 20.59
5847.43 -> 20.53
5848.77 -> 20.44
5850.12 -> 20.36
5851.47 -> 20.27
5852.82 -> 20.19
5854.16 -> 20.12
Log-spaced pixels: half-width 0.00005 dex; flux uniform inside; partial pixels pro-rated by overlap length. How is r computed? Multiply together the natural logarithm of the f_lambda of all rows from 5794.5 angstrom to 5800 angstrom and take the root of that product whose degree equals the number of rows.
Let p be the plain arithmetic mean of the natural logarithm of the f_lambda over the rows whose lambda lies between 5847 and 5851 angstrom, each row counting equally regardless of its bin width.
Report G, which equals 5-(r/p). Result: 3.998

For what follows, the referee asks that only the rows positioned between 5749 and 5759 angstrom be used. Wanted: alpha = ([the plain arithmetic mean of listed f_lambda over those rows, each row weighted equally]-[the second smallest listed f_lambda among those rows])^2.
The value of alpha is 0.02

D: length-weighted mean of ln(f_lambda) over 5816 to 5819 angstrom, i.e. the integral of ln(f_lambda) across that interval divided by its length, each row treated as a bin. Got 3.01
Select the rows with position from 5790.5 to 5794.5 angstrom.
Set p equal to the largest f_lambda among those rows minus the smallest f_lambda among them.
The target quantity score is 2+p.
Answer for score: 2.10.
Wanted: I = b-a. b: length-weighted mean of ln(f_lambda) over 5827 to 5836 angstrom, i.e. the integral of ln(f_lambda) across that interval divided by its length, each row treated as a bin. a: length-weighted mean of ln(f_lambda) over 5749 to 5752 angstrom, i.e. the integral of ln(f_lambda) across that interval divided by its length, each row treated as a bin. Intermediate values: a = 2.98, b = 3.01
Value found 0.031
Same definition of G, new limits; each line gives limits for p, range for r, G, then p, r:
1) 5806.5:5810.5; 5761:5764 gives 4.020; 3.03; 2.97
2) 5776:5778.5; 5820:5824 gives 4.009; 3.03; 3.00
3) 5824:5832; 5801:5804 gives 3.983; 2.99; 3.04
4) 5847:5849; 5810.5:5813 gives 3.999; 3.02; 3.02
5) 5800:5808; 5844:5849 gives 4.006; 3.04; 3.02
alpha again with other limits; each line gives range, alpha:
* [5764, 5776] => 0.44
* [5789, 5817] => 0.23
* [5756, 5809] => 0.61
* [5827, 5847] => 0.39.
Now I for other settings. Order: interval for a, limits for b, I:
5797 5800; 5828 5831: -0.036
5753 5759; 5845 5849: 0.036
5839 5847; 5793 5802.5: -0.001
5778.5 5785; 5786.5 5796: -0.006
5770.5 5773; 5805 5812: 0.002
